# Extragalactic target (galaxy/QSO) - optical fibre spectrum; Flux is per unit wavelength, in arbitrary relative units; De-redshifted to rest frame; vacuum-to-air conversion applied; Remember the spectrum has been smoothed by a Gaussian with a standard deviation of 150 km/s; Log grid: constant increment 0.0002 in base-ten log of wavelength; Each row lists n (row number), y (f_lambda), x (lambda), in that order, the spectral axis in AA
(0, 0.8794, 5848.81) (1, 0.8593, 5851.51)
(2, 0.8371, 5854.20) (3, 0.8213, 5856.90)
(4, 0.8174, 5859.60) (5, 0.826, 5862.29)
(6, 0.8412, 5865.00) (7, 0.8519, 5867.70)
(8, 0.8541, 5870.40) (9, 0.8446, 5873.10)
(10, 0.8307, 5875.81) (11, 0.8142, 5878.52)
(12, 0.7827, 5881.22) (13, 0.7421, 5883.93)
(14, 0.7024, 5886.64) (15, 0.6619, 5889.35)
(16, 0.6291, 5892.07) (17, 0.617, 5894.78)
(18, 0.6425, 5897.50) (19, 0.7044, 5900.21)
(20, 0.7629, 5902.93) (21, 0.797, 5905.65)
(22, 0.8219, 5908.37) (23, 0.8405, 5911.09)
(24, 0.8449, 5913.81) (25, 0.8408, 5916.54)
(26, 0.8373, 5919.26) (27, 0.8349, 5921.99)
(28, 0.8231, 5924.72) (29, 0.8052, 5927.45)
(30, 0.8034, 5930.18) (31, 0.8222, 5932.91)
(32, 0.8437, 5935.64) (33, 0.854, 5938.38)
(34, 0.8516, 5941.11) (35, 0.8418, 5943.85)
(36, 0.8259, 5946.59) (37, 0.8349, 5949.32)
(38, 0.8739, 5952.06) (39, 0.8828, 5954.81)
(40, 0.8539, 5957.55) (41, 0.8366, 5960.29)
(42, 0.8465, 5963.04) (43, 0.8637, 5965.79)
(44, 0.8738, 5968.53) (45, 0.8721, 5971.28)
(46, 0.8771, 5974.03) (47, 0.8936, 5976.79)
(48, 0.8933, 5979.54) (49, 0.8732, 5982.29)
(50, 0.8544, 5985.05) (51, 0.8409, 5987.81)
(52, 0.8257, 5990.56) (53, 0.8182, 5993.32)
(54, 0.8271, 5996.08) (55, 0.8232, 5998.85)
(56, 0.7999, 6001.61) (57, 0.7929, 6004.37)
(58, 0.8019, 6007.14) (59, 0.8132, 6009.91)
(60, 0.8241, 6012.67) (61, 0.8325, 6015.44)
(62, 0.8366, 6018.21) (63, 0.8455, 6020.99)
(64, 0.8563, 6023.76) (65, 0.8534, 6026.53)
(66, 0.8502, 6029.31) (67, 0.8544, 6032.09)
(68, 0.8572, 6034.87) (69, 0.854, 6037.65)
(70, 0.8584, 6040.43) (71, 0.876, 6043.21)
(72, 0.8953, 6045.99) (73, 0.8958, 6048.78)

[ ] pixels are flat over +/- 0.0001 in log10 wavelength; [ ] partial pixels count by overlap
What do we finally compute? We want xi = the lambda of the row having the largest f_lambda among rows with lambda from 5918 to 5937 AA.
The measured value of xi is 5935.64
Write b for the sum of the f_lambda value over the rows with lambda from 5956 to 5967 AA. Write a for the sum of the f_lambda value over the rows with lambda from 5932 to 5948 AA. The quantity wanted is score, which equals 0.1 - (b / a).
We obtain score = -0.6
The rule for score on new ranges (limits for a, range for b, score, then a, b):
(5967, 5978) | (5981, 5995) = -1.1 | 3.5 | 4.2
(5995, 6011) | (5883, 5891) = -0.3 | 4.9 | 2.1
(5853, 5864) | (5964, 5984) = -1.8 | 3.3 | 6.1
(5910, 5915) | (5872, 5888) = -2.7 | 1.7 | 4.7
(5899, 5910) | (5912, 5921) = -0.7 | 3.1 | 2.5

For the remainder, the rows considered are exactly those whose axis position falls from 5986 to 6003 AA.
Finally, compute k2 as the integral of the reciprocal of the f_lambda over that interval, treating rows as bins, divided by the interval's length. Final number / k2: 1.22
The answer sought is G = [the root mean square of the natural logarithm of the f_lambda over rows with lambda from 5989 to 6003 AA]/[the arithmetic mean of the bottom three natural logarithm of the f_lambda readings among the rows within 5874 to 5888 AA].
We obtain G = -0.670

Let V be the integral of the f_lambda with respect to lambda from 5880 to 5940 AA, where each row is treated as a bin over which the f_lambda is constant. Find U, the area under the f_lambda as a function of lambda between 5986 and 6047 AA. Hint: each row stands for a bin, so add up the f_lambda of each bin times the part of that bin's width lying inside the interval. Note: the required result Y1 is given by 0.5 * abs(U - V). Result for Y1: 2.34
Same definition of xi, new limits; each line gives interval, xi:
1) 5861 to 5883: 5870.40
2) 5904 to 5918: 5913.81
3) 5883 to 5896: 5883.93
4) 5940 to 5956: 5954.81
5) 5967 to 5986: 5976.79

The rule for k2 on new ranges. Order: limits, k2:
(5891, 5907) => 1.46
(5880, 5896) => 1.46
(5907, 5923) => 1.20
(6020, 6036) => 1.17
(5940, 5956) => 1.17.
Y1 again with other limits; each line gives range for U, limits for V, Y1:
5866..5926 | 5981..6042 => 2.20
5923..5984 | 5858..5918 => 2.70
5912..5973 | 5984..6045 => 0.23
